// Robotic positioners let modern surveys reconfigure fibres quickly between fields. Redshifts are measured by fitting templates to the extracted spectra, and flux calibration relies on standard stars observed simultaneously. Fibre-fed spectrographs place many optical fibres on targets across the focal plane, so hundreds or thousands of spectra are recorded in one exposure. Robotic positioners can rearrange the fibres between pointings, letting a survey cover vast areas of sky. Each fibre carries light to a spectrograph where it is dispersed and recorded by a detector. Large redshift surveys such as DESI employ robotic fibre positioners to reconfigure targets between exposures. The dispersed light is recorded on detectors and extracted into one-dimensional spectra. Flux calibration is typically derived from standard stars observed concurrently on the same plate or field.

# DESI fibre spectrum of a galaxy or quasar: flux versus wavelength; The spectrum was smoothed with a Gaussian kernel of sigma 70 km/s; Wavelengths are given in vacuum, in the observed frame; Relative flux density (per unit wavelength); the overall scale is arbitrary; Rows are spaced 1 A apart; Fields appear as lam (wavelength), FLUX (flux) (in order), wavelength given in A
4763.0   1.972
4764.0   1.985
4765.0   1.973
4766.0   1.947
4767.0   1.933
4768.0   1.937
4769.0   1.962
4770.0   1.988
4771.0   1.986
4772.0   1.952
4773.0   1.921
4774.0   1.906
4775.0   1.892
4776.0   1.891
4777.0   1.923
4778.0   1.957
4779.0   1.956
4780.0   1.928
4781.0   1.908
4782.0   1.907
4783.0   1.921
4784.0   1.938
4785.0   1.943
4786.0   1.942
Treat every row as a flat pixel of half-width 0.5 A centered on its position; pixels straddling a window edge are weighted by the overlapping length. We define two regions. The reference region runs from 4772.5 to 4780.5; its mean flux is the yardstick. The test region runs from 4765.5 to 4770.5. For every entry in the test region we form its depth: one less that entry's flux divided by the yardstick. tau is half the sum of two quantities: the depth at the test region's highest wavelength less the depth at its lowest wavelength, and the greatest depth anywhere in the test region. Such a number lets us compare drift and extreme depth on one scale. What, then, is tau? -0.014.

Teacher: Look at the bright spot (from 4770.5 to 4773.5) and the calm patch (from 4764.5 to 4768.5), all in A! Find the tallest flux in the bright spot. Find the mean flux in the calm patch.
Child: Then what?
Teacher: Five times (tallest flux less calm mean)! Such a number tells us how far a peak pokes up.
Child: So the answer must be 0.19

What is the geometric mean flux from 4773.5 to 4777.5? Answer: 1.90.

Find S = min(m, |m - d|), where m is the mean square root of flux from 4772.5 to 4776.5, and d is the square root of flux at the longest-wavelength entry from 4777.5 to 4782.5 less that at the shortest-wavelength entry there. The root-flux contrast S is 1.38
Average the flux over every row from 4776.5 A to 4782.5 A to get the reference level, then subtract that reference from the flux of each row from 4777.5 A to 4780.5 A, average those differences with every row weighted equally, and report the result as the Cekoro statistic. 0.017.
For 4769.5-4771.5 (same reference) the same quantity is 0.057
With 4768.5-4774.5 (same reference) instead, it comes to 0.023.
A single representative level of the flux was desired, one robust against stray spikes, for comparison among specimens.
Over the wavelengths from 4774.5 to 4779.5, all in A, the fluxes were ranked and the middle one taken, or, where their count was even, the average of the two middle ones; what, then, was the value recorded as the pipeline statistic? 1.92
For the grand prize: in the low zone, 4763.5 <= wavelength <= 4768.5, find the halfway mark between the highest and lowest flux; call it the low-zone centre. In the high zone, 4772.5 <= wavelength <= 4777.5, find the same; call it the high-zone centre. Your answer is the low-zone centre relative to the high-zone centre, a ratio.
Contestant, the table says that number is 1.03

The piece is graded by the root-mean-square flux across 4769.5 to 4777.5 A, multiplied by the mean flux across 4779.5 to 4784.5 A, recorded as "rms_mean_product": 3.712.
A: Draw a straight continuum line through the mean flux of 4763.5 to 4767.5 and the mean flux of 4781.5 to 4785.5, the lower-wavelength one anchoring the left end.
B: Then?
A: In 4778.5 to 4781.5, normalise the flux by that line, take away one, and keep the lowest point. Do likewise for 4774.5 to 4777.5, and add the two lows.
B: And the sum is -0.038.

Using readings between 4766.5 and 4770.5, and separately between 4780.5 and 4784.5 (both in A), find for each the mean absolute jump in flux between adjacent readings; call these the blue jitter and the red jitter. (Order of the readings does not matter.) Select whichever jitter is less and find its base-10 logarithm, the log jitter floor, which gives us -1.97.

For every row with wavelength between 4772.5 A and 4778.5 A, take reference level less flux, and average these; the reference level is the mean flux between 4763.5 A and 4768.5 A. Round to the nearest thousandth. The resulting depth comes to 0.040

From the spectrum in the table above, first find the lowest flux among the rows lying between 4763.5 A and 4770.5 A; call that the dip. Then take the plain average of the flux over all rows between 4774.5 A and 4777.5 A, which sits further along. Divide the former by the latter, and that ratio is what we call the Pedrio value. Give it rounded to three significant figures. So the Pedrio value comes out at 1.02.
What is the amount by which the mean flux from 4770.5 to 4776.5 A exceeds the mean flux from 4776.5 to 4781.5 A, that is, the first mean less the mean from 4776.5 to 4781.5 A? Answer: -0.010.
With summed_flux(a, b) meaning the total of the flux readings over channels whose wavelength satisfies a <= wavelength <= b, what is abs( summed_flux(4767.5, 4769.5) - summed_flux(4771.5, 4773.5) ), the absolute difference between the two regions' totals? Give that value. 0.026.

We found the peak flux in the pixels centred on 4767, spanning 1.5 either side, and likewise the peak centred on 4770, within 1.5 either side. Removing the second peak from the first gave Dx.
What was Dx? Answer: -0.041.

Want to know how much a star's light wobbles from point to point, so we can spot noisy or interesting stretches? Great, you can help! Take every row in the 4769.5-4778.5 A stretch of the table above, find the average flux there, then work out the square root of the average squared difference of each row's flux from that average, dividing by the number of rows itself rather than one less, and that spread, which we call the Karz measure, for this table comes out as 0.035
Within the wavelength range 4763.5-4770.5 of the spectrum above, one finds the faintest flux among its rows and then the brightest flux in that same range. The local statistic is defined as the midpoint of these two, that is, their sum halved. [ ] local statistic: 1.96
